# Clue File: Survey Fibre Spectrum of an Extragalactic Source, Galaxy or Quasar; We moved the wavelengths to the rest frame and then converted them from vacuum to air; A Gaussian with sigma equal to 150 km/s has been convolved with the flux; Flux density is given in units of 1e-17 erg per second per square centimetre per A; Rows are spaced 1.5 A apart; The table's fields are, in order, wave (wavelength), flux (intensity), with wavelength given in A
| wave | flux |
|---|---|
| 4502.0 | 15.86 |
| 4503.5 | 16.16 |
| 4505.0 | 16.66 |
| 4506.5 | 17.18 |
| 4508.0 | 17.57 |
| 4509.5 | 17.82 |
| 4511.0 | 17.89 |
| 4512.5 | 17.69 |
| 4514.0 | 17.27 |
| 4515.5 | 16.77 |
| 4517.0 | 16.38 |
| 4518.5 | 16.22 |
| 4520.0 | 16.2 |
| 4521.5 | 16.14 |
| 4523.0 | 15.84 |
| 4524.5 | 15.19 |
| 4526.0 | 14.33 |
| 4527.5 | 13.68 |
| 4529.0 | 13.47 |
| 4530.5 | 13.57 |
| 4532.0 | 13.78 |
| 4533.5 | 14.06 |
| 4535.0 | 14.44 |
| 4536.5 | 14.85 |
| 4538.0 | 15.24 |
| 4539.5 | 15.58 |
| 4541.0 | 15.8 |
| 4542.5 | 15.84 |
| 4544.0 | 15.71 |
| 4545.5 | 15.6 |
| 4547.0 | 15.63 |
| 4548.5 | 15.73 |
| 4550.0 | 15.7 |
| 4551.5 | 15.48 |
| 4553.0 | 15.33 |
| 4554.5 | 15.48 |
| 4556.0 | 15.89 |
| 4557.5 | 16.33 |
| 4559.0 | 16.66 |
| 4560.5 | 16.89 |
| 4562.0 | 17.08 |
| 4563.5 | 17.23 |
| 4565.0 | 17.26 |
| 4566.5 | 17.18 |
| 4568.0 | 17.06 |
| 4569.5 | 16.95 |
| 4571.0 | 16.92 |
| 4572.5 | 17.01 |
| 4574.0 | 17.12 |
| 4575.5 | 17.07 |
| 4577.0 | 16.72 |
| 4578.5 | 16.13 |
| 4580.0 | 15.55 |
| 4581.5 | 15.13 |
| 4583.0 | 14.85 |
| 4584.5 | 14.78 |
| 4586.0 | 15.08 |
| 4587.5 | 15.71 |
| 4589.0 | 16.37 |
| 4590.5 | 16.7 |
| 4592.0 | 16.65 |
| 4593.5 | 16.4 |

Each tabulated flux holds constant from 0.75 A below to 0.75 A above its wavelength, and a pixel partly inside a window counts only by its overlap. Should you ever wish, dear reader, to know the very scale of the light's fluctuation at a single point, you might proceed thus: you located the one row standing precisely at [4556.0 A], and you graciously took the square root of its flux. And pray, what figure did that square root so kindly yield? 3.99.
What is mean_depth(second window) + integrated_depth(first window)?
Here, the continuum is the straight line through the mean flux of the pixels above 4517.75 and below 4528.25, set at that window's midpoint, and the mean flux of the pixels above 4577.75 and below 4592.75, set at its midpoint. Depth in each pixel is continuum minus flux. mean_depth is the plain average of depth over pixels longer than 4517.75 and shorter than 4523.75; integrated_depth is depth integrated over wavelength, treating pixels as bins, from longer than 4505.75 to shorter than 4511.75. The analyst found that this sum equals -15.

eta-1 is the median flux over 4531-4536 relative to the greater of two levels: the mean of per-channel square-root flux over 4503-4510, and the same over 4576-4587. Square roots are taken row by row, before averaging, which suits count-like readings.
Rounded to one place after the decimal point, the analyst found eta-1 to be 3.4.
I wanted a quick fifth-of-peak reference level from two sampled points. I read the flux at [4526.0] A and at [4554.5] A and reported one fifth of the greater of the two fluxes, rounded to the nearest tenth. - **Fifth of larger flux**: 3.1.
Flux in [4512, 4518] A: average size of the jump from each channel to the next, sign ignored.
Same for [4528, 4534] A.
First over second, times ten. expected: 22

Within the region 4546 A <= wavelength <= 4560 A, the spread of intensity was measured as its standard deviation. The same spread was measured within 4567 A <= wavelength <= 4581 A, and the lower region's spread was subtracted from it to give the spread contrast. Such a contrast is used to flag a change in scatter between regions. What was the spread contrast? 0.10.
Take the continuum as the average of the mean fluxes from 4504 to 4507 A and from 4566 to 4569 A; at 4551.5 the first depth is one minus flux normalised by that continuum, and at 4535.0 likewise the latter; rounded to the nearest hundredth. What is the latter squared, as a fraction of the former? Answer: 0.25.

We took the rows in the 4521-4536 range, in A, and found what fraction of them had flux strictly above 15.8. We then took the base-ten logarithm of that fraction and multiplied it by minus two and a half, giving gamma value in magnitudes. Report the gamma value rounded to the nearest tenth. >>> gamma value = 1.7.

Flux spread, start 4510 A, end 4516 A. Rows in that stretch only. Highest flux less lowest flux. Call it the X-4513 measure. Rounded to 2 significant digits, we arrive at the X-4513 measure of 1.1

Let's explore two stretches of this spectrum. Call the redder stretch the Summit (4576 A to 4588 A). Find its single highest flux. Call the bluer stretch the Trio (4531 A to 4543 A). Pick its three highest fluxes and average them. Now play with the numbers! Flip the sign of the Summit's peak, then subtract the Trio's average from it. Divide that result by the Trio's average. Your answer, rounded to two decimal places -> -2.06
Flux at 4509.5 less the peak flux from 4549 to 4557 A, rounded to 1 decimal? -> 1.9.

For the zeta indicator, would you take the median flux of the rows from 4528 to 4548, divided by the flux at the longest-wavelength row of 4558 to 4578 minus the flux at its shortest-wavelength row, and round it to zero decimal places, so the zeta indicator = 254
